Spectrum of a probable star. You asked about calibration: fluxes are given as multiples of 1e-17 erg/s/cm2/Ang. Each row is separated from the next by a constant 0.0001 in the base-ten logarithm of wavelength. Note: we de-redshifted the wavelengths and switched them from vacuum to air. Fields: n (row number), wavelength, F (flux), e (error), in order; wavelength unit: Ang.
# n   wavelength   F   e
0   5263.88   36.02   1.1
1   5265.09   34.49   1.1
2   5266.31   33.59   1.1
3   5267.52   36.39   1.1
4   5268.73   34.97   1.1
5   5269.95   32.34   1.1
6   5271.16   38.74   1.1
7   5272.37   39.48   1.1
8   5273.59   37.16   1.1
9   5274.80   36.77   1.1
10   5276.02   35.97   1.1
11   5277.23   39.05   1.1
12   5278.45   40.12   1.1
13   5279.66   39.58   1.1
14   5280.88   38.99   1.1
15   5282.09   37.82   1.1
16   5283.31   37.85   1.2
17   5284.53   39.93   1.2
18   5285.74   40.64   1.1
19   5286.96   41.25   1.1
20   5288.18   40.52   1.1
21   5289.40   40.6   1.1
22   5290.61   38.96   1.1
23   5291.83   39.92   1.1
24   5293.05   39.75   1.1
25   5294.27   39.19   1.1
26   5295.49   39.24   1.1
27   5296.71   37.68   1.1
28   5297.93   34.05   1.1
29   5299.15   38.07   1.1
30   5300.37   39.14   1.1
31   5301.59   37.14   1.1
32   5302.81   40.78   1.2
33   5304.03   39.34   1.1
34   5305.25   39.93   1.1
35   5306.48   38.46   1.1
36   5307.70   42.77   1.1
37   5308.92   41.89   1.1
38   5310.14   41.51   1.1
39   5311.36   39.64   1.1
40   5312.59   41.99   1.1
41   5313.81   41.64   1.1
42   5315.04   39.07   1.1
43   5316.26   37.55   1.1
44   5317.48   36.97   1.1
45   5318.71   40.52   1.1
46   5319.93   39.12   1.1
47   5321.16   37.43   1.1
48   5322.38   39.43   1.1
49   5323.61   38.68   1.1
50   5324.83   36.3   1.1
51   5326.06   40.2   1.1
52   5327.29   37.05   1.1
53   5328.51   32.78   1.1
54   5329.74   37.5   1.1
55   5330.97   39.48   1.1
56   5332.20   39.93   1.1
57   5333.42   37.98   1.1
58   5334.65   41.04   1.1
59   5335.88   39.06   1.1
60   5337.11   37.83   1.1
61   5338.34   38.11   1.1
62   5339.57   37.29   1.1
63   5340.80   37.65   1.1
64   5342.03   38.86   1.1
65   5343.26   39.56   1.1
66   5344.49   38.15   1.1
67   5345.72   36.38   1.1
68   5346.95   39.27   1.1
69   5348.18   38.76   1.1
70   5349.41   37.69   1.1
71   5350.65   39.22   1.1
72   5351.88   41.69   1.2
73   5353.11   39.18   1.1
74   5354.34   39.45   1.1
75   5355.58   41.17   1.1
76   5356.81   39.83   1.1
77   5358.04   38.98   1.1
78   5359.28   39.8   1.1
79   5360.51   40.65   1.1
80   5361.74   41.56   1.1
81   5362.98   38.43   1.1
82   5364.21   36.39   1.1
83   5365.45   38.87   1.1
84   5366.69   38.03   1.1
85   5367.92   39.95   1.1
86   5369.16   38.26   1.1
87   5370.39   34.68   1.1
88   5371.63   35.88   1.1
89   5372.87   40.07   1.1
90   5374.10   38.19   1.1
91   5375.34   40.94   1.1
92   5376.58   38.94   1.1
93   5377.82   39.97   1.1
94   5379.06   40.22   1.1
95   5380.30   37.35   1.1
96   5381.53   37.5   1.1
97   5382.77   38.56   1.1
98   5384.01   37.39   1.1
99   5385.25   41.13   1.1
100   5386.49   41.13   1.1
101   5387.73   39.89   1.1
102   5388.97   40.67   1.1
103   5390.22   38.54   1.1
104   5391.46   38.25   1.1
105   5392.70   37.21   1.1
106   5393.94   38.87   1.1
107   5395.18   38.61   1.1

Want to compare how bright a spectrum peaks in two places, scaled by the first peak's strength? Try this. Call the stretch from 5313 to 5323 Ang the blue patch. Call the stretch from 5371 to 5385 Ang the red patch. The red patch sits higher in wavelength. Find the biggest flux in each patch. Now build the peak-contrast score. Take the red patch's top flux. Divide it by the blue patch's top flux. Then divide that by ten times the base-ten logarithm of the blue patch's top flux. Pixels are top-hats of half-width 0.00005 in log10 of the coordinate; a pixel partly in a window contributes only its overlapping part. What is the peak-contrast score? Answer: 0.0607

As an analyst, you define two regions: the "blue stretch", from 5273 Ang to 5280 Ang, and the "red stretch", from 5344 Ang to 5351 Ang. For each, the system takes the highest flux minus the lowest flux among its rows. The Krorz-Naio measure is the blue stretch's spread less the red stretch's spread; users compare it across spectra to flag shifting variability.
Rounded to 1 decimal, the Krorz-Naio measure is 1.3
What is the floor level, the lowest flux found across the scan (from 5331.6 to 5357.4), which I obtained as 36.38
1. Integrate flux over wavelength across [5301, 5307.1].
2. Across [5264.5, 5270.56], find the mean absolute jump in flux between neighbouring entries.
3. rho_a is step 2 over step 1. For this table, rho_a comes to 0.0081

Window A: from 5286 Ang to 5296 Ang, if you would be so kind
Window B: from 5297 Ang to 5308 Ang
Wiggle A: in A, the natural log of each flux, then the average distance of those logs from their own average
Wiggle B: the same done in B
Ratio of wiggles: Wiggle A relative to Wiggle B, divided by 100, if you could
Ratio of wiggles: 0.004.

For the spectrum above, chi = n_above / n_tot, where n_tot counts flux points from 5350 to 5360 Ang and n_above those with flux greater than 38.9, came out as 1.00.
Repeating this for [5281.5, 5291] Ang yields 0.75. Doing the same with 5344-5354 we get 0.50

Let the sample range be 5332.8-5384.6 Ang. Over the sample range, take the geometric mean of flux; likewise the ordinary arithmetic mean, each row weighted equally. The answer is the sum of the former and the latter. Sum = 77.5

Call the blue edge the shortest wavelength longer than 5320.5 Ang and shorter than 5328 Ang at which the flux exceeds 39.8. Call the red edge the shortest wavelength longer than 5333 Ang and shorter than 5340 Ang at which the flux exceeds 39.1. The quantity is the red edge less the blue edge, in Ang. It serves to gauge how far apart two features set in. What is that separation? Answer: 8.6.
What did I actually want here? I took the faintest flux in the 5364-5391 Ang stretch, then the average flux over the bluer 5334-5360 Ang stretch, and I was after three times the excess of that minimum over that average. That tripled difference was -13.0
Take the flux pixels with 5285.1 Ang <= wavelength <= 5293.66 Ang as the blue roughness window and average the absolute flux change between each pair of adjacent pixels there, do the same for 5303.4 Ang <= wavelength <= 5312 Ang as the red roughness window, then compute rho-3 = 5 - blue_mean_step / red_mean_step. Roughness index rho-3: 4.6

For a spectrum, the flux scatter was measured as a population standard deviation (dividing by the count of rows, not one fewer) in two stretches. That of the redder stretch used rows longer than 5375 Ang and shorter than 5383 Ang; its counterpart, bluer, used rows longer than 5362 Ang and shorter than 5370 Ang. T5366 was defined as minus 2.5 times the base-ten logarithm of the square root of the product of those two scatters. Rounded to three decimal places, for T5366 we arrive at -0.164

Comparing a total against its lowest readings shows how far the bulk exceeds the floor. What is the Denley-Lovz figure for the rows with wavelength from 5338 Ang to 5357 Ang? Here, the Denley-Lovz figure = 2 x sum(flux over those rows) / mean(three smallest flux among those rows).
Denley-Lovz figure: 33.5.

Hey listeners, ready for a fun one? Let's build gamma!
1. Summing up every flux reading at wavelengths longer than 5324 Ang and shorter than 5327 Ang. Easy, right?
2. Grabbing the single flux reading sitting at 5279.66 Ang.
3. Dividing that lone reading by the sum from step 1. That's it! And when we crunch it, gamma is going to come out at 0.517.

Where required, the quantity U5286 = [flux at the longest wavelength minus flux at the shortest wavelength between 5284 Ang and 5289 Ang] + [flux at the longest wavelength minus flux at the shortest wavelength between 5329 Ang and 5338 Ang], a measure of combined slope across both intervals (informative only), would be 1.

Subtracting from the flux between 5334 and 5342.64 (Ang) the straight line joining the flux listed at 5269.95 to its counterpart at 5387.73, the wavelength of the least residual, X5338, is 5339.57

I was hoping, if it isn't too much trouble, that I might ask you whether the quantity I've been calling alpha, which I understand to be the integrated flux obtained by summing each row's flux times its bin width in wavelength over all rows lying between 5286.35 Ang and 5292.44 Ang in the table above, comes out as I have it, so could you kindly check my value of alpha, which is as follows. 245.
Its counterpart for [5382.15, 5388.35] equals 246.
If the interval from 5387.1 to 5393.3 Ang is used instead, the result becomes 241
